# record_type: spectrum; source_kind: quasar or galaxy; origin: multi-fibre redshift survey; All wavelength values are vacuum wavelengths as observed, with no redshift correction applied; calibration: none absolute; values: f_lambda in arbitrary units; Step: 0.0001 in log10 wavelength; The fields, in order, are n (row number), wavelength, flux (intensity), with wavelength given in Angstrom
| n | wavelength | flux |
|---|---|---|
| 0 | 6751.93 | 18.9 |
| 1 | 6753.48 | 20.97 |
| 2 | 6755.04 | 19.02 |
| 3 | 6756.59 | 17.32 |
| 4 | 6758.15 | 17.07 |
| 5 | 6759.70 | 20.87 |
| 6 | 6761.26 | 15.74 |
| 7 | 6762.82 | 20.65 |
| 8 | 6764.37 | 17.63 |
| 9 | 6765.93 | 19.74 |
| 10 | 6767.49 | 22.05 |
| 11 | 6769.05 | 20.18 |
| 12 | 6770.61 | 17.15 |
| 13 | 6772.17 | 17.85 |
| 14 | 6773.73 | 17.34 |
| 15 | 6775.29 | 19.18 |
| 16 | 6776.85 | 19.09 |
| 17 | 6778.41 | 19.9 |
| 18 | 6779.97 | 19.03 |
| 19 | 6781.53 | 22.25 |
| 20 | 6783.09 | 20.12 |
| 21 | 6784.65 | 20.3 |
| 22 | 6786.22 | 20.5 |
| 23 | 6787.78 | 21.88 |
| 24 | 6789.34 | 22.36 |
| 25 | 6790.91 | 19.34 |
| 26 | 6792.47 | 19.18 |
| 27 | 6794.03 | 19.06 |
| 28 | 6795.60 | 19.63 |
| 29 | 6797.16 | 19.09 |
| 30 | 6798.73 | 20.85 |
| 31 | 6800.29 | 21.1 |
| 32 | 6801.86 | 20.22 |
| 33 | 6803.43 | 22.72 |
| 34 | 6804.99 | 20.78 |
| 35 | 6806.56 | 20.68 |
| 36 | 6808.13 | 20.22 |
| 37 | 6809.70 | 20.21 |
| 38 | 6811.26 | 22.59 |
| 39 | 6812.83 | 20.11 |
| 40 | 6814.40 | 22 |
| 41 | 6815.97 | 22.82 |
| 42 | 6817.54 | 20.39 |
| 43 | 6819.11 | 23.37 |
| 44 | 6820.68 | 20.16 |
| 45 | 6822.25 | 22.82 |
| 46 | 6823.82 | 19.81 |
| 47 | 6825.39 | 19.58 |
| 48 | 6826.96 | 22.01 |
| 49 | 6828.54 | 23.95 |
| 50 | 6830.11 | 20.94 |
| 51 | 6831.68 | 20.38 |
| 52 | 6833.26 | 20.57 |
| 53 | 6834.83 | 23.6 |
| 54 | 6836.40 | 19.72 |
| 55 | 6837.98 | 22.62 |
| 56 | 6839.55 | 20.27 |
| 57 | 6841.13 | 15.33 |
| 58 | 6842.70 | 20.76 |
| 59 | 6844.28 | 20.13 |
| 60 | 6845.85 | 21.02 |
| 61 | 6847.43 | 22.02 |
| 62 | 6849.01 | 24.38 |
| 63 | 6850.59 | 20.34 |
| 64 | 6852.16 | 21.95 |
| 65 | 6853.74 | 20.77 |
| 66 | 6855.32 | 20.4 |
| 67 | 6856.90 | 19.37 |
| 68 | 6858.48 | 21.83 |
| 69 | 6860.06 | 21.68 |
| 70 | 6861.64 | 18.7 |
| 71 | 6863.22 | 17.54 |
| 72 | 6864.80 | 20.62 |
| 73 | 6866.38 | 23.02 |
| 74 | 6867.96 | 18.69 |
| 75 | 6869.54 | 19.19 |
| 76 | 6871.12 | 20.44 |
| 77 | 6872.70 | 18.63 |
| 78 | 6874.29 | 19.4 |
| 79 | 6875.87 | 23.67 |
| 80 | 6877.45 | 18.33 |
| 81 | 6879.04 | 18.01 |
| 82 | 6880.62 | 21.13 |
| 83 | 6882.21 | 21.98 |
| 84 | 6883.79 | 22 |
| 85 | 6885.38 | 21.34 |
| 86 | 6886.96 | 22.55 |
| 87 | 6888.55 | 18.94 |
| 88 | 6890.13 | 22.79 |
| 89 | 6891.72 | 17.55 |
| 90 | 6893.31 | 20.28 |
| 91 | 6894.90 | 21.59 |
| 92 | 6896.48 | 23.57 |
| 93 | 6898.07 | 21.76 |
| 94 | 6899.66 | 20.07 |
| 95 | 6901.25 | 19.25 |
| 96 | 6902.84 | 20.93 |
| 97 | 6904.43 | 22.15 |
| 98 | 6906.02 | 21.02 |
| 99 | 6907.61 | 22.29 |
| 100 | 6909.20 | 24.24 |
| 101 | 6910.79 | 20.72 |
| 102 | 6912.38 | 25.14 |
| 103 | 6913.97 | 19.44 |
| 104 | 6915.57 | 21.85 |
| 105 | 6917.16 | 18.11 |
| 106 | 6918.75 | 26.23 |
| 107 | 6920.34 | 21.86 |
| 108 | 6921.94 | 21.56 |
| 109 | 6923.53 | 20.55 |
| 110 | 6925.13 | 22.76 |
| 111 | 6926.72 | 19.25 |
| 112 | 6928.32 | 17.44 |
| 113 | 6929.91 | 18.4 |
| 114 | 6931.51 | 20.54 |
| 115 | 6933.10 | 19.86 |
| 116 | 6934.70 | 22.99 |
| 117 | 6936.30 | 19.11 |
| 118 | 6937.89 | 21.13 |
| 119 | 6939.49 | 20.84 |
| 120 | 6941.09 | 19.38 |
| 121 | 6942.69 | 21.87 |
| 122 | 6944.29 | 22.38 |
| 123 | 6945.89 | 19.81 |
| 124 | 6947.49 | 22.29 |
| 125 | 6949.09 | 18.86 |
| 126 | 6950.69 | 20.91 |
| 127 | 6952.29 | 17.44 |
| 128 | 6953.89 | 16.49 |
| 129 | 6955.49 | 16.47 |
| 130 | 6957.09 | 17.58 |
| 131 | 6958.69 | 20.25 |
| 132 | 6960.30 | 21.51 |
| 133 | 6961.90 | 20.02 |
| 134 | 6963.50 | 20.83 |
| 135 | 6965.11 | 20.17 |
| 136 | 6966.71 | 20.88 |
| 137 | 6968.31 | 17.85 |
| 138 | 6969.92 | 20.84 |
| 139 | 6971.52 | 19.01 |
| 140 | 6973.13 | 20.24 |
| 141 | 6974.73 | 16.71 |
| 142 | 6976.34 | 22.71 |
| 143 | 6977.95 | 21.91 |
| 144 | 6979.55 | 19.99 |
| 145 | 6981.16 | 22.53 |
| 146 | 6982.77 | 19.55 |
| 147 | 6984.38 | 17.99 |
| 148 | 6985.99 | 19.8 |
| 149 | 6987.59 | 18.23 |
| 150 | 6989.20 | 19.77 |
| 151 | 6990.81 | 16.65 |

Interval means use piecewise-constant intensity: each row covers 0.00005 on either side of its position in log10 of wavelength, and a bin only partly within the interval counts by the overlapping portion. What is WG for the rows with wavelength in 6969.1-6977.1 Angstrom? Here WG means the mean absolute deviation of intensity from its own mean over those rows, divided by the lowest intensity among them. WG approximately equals 0.10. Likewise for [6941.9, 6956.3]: 0.12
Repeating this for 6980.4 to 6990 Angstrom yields 0.06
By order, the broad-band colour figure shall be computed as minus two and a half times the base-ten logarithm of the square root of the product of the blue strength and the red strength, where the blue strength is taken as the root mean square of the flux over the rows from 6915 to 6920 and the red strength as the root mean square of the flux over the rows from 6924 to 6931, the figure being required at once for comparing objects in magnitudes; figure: -3.30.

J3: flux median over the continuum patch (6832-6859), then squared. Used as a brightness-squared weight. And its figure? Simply 431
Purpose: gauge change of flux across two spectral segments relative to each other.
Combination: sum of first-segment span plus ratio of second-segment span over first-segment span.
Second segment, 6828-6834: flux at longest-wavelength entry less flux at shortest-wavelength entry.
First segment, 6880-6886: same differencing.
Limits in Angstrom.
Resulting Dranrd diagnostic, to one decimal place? -15.9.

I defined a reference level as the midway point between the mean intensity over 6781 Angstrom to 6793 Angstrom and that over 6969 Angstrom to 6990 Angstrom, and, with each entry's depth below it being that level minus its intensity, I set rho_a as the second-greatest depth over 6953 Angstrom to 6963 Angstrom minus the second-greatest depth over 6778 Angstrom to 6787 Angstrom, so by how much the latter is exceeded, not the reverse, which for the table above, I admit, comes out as 3.4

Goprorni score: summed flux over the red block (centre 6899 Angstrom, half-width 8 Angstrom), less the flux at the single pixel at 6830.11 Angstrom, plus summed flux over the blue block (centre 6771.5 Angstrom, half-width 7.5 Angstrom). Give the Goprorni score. 377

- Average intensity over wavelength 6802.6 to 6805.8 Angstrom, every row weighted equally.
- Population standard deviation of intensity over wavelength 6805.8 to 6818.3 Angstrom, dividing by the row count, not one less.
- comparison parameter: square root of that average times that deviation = 4.8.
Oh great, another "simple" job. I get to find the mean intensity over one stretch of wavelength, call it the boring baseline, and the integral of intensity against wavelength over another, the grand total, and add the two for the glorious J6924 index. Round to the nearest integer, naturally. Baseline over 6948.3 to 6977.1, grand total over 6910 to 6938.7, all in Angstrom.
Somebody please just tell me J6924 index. 620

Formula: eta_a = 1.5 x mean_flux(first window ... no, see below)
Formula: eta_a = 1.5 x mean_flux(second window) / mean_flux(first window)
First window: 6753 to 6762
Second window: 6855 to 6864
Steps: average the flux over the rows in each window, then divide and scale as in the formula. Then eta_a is 1.62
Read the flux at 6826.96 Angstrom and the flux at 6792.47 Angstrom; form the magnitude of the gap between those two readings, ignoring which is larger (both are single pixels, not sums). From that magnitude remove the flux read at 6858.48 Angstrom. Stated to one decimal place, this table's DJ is -19.0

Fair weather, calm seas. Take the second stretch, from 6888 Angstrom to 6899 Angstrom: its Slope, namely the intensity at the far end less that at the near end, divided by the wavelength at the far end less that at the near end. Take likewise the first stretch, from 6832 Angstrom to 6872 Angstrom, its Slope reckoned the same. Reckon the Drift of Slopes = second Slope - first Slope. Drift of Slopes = 0.30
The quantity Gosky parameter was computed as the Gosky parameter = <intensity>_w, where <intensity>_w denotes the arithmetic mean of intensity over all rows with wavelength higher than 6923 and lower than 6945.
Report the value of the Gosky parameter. 20.5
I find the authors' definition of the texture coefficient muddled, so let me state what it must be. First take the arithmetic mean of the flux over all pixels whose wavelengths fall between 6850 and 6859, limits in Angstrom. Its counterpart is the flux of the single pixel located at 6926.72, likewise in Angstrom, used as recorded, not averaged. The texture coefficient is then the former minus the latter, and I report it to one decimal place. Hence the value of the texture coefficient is 1.5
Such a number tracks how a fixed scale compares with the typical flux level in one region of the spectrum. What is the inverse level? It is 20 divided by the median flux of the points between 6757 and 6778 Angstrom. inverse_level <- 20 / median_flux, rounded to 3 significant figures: 1.05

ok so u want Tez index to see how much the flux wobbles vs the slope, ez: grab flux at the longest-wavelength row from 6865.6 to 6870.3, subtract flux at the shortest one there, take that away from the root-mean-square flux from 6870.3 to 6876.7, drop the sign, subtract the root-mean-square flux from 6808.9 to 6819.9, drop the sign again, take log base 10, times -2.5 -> -1.1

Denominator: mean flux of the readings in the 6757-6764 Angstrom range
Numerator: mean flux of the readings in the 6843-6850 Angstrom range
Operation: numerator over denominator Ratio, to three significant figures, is 1.18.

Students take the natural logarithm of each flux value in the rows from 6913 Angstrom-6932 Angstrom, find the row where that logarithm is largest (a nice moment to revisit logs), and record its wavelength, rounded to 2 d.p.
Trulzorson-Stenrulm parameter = 6918.75 Angstrom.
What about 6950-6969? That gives 6960.30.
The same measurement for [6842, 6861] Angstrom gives 6849.01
